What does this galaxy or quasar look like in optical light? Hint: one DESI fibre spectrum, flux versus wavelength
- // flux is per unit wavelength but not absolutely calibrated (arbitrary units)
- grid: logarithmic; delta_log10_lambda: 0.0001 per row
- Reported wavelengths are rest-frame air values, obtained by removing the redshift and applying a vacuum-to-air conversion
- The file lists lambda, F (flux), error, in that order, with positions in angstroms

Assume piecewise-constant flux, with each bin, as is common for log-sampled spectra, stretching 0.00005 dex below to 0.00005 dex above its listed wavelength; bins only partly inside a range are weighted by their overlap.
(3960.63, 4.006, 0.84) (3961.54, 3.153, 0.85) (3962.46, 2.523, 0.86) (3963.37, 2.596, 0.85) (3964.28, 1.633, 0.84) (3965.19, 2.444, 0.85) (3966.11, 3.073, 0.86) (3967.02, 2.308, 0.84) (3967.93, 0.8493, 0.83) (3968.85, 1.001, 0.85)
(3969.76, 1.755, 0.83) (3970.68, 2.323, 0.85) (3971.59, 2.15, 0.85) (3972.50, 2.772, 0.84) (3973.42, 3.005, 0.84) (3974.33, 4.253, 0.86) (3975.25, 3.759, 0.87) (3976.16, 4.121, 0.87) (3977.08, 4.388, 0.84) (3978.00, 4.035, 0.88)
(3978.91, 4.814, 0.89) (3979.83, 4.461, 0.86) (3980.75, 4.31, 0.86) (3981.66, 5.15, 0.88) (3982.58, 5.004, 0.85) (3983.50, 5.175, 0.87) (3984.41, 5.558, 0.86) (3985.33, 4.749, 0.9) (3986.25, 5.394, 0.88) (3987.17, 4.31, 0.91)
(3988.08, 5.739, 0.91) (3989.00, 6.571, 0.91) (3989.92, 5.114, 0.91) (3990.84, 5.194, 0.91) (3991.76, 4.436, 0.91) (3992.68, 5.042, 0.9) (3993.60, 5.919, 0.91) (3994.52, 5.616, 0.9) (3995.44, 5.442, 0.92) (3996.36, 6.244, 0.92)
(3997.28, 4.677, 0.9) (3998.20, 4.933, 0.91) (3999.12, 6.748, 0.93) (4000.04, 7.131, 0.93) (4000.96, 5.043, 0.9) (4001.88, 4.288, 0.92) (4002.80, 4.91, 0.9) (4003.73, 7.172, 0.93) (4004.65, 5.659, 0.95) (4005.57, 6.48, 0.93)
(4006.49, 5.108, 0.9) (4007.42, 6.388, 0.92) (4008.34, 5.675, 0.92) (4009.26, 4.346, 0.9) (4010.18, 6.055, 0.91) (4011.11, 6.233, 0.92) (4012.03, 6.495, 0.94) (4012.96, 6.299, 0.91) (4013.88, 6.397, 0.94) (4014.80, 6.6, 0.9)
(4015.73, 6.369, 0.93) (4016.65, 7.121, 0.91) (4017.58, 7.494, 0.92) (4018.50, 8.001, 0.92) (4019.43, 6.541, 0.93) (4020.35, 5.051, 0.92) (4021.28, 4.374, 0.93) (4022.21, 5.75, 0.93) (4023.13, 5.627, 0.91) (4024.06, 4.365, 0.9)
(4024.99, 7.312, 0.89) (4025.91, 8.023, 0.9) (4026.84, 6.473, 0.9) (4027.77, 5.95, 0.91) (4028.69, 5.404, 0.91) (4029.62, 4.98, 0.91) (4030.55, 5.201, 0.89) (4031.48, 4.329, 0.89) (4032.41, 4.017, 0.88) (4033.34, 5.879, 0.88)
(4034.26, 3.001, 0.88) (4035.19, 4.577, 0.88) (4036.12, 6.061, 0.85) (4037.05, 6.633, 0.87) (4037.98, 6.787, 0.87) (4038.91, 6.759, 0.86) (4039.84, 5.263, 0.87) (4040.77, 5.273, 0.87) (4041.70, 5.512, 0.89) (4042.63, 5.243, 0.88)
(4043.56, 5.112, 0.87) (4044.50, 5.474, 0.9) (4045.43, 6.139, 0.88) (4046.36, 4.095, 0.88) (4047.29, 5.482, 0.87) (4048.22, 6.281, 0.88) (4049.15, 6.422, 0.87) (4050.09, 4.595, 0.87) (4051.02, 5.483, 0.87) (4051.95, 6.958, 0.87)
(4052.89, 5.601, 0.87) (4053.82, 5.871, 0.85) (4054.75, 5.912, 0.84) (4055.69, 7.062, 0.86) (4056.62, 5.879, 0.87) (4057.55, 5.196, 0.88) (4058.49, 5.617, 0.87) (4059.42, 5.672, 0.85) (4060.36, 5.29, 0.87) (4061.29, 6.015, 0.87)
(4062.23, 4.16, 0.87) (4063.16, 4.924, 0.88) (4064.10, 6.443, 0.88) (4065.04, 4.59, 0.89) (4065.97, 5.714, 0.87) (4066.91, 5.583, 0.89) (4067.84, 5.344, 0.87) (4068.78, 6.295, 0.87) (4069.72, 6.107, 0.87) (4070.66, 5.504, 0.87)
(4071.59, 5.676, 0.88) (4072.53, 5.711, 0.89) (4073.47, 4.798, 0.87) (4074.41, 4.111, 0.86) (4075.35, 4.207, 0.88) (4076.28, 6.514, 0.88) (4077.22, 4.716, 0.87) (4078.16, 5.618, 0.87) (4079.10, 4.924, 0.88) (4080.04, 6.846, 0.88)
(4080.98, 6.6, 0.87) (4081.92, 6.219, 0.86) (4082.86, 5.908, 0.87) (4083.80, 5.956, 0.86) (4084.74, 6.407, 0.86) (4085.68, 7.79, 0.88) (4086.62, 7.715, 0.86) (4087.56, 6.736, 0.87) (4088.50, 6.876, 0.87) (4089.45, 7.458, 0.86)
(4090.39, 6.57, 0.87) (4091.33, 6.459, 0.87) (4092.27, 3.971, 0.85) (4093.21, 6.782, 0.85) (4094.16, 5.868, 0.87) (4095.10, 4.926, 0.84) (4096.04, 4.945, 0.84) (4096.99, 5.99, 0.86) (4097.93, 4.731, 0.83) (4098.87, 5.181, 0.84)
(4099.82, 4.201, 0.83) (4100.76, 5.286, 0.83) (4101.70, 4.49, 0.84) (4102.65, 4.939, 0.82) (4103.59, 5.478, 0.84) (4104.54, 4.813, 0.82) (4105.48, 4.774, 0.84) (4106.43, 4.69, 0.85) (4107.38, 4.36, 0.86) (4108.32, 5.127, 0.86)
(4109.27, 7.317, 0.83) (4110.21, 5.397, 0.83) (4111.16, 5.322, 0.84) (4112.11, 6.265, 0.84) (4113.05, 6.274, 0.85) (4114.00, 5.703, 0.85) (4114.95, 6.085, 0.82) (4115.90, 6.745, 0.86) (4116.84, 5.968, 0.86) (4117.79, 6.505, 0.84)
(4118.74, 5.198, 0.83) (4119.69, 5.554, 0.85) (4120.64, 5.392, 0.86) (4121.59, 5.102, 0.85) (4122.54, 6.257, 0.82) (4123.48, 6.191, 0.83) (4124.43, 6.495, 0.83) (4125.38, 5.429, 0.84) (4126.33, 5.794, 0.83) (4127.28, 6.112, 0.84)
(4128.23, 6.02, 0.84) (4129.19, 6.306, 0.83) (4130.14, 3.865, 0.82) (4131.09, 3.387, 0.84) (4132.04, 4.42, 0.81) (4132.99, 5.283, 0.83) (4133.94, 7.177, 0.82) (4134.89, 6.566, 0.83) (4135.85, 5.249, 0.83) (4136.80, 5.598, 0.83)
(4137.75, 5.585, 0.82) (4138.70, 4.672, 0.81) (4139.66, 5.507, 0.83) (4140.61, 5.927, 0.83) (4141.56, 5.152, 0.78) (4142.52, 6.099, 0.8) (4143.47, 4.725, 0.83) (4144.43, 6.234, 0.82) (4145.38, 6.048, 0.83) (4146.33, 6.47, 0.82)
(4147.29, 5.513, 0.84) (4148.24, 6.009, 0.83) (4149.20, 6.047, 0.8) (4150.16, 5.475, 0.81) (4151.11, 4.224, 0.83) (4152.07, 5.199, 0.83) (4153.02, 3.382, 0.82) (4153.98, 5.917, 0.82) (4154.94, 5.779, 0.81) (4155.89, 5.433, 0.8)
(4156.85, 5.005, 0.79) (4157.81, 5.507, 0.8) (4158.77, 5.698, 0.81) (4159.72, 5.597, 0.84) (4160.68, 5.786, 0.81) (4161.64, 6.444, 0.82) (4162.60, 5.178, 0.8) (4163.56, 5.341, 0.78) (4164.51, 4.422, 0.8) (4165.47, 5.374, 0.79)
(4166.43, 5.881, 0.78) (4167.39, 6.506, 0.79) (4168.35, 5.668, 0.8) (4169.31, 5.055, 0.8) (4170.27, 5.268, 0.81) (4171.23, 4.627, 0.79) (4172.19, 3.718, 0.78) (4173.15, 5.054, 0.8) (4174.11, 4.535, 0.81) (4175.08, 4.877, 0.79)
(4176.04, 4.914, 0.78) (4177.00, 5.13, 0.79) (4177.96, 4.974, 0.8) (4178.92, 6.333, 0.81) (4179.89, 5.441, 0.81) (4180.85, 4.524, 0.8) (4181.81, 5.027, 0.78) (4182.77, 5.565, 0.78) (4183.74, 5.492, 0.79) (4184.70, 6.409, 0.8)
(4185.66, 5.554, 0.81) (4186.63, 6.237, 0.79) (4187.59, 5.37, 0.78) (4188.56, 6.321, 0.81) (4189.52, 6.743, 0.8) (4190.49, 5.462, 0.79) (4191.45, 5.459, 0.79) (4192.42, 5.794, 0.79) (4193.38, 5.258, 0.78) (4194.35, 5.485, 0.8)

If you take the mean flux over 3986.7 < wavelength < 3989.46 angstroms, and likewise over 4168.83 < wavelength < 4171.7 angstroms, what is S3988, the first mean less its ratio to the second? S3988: 4.4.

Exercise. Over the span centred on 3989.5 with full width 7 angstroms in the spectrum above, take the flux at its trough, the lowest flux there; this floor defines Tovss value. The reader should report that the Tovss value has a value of 4.31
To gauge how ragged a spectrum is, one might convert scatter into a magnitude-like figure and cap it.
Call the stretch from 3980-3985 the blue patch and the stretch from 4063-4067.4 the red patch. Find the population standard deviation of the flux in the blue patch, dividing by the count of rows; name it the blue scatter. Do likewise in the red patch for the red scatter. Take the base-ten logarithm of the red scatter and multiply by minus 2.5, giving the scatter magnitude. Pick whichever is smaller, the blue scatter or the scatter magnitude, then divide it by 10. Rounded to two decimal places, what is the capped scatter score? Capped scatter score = 0.04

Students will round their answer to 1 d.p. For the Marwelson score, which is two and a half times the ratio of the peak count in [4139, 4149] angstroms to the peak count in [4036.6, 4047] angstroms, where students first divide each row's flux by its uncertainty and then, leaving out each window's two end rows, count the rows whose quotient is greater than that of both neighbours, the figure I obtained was 3.3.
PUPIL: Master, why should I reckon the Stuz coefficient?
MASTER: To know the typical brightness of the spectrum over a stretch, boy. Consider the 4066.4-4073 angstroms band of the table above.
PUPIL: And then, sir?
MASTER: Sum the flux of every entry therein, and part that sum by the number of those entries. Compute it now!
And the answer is 5.7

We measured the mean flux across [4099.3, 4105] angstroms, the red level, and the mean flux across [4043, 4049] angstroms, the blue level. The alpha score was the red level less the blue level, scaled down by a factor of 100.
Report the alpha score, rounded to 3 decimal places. -0.006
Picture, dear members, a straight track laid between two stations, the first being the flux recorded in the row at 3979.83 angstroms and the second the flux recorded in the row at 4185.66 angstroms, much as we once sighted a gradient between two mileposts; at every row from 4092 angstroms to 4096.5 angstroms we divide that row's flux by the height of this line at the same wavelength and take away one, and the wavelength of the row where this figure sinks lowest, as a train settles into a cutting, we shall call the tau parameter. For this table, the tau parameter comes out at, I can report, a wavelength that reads 4092.27 angstroms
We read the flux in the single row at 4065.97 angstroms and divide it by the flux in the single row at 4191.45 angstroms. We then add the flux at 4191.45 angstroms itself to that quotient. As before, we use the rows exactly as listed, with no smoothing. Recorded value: 6.5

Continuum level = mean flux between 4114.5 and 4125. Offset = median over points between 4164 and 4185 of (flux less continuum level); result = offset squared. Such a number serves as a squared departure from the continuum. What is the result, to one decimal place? 0.7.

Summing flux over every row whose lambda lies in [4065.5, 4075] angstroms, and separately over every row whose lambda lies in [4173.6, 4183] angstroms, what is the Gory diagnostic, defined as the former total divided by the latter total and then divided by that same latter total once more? 0.0208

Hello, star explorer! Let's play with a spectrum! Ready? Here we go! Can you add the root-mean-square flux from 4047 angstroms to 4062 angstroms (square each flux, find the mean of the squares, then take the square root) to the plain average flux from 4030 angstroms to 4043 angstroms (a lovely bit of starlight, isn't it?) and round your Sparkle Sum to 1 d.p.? 11.2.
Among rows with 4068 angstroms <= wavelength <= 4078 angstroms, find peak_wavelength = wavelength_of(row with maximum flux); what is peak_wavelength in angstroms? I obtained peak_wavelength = 4076.28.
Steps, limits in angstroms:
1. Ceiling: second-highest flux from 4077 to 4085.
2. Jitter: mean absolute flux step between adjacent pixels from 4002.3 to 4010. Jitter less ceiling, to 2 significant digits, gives -5.3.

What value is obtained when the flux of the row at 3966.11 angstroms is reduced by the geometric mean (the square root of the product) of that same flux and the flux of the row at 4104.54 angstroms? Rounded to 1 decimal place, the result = -0.8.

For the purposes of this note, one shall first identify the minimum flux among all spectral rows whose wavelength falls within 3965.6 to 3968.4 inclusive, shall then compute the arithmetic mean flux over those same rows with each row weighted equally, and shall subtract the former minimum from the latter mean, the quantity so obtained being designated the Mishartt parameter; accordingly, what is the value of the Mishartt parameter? 1.23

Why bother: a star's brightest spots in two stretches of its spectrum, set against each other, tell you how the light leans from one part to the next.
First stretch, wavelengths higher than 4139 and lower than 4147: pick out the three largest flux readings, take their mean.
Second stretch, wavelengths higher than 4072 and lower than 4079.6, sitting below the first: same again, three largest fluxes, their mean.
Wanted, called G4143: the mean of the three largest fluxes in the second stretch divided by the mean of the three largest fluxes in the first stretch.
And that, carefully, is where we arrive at 0.95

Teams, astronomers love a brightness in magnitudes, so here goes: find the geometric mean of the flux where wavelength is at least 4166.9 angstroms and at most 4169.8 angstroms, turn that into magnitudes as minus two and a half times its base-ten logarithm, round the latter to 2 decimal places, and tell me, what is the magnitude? -1.89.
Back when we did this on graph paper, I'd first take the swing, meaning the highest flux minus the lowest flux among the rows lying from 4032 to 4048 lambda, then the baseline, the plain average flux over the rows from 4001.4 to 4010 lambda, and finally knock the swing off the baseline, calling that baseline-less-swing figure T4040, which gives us 1.8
